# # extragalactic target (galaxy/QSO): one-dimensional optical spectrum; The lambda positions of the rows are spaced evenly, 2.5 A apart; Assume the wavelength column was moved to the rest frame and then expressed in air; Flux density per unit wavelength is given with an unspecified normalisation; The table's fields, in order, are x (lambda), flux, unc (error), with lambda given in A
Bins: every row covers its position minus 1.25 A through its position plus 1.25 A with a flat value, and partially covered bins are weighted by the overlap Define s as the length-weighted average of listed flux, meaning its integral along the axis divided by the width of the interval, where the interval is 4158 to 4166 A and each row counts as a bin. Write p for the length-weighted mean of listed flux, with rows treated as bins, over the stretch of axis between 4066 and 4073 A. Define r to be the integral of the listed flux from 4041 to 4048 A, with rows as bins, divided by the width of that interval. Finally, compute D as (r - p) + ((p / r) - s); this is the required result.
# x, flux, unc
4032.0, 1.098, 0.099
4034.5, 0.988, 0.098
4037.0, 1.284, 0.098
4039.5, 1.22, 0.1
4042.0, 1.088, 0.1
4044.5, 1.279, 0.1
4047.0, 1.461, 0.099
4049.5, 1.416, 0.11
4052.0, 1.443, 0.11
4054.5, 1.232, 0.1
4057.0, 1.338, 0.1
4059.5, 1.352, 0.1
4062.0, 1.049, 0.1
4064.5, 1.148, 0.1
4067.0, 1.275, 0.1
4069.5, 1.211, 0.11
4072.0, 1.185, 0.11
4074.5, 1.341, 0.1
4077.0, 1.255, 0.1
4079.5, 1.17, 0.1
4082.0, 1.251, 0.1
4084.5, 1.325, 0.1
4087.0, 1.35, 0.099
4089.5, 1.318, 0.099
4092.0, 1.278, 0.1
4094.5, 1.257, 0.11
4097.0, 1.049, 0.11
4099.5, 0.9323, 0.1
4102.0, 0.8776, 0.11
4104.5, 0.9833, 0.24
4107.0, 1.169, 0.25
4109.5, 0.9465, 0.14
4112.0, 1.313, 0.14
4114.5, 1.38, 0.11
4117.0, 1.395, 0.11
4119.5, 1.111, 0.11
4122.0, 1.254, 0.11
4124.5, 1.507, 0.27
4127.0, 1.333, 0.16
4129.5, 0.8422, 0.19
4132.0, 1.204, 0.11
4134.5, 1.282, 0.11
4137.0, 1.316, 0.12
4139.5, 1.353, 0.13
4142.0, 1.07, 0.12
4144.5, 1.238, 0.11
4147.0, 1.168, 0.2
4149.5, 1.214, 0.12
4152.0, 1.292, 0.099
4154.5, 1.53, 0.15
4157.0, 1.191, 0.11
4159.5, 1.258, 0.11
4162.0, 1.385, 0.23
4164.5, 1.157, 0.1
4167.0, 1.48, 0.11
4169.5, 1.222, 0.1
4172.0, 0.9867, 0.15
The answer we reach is -0.260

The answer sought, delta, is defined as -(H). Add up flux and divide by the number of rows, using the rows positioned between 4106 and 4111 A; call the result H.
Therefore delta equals -1.06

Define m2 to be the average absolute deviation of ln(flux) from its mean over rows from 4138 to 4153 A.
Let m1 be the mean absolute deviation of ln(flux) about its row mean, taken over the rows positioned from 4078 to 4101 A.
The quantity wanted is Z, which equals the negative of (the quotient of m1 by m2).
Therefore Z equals -1.6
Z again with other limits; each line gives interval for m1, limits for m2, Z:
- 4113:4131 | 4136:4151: -2.3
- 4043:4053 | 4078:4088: -0.9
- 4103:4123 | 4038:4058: -1.5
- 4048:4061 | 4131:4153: -0.8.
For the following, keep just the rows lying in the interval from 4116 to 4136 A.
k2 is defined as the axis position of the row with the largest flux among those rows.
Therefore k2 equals 4124.5 A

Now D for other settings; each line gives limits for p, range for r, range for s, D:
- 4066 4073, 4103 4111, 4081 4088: -0.316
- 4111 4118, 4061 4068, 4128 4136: -0.151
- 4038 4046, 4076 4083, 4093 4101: -0.076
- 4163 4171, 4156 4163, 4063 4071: -0.206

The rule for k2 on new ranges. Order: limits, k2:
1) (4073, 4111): 4087.0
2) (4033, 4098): 4047.0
